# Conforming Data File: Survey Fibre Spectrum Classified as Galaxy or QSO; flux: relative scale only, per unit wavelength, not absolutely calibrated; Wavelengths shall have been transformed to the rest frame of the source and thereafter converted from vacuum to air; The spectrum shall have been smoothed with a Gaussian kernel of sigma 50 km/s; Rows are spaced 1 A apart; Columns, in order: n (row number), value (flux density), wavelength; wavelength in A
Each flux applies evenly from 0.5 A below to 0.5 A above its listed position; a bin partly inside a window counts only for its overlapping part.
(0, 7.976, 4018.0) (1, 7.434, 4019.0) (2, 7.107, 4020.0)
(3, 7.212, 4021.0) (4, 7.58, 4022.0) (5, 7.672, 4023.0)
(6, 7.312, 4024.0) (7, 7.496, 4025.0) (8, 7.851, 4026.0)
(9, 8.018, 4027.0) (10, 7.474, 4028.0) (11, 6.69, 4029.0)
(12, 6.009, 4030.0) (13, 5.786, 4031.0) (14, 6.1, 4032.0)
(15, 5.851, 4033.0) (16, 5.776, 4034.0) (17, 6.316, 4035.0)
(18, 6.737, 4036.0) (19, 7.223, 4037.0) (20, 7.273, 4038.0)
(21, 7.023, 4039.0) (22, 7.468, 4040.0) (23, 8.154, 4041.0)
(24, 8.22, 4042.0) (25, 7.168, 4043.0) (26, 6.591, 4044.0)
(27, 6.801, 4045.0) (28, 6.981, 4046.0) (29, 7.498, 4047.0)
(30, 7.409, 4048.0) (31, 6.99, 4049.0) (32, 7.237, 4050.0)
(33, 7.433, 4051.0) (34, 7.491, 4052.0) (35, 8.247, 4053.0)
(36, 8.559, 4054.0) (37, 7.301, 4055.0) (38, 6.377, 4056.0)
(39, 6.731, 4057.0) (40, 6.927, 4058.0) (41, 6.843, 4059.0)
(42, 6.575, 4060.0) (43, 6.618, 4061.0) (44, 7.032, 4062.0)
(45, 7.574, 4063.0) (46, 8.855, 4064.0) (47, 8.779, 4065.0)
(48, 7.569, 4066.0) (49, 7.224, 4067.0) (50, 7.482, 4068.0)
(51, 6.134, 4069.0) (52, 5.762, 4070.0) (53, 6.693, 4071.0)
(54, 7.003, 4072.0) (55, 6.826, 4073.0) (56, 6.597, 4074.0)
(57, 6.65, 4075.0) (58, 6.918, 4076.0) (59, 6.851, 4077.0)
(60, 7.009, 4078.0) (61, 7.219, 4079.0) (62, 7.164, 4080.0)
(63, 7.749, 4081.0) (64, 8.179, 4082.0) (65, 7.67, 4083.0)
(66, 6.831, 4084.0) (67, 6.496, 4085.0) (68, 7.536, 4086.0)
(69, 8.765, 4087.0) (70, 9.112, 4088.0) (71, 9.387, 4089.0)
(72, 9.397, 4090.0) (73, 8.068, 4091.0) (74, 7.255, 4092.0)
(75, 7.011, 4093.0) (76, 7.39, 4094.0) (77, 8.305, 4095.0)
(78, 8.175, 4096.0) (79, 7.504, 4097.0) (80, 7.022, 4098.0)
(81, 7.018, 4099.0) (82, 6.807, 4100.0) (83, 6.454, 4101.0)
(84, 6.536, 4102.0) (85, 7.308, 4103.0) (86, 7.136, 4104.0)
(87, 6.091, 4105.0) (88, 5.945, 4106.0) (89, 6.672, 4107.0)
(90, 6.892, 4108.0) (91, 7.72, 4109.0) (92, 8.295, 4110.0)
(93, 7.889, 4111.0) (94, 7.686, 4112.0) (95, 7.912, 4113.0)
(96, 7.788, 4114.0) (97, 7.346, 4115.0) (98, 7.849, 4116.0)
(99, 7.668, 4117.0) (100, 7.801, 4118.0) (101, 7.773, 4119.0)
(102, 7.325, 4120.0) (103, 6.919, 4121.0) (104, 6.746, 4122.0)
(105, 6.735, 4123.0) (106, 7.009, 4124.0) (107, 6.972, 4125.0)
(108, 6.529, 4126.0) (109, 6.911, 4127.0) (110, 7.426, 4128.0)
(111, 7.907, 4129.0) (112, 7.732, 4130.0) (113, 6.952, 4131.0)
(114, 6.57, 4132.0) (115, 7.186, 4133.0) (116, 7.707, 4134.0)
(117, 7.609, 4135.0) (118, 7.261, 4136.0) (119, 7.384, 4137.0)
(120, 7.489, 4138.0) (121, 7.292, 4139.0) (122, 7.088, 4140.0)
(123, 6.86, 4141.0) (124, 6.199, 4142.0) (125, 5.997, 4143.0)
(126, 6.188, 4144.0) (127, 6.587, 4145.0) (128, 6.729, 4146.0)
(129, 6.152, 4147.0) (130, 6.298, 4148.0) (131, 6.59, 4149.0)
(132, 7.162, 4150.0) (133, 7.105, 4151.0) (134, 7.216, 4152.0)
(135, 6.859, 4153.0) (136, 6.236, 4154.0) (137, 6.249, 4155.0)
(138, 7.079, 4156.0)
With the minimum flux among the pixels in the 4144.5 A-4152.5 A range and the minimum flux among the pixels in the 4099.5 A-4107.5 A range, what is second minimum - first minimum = -0.21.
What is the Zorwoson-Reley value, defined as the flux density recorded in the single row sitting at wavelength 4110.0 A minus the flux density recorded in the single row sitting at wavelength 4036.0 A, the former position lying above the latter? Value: 1.6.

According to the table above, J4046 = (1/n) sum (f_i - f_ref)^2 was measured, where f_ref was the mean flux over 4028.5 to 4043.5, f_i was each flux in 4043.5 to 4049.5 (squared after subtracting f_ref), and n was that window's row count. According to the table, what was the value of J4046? 0.17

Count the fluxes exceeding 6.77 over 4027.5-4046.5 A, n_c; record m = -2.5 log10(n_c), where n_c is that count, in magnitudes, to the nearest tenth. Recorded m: -2.5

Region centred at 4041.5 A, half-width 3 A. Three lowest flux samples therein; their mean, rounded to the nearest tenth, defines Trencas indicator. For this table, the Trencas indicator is 6.9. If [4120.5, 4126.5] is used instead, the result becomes 6.7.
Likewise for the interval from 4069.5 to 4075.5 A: 6.3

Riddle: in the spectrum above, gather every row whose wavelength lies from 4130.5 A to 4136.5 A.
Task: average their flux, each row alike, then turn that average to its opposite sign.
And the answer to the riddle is -7.2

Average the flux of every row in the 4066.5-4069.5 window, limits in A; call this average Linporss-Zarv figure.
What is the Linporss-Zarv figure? 6.9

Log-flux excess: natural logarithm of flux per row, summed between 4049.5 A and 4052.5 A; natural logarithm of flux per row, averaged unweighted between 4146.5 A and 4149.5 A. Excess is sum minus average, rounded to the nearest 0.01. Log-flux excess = 4.15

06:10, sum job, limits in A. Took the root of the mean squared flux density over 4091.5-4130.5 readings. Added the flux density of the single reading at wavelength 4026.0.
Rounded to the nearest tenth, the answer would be 15.1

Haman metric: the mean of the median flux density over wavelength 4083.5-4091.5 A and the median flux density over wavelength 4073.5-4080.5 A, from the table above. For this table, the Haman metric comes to 7.67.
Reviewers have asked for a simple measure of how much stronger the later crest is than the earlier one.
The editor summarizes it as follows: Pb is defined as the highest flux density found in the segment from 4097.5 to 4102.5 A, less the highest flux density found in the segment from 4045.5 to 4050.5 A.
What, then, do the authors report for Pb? -0.48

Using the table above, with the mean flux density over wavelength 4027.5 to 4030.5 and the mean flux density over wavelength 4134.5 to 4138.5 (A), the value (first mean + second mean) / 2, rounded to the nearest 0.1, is 7.1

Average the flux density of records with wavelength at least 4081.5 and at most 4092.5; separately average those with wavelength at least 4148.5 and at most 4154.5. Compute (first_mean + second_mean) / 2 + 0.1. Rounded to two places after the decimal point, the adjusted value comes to 7.56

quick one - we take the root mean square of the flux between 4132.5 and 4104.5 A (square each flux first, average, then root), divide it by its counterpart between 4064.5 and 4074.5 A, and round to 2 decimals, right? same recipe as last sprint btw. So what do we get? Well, 1.03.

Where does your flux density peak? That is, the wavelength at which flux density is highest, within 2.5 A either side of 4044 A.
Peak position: 4042.0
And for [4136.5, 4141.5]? 4138.0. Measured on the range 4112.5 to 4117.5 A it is 4113.0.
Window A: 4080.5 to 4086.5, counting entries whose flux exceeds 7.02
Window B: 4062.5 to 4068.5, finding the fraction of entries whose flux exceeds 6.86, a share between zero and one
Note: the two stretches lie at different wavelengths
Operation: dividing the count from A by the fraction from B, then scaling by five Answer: 20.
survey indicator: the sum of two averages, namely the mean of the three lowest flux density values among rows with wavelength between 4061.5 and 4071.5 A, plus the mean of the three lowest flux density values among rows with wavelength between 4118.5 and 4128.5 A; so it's 12.9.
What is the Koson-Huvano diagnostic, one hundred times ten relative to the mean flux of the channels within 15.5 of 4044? 143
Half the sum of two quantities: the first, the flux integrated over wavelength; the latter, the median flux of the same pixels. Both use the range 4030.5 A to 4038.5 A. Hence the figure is 28.6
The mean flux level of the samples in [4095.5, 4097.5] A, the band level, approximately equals 7.8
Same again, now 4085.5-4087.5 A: 8.2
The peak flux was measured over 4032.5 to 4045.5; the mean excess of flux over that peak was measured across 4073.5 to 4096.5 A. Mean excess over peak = -0.58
